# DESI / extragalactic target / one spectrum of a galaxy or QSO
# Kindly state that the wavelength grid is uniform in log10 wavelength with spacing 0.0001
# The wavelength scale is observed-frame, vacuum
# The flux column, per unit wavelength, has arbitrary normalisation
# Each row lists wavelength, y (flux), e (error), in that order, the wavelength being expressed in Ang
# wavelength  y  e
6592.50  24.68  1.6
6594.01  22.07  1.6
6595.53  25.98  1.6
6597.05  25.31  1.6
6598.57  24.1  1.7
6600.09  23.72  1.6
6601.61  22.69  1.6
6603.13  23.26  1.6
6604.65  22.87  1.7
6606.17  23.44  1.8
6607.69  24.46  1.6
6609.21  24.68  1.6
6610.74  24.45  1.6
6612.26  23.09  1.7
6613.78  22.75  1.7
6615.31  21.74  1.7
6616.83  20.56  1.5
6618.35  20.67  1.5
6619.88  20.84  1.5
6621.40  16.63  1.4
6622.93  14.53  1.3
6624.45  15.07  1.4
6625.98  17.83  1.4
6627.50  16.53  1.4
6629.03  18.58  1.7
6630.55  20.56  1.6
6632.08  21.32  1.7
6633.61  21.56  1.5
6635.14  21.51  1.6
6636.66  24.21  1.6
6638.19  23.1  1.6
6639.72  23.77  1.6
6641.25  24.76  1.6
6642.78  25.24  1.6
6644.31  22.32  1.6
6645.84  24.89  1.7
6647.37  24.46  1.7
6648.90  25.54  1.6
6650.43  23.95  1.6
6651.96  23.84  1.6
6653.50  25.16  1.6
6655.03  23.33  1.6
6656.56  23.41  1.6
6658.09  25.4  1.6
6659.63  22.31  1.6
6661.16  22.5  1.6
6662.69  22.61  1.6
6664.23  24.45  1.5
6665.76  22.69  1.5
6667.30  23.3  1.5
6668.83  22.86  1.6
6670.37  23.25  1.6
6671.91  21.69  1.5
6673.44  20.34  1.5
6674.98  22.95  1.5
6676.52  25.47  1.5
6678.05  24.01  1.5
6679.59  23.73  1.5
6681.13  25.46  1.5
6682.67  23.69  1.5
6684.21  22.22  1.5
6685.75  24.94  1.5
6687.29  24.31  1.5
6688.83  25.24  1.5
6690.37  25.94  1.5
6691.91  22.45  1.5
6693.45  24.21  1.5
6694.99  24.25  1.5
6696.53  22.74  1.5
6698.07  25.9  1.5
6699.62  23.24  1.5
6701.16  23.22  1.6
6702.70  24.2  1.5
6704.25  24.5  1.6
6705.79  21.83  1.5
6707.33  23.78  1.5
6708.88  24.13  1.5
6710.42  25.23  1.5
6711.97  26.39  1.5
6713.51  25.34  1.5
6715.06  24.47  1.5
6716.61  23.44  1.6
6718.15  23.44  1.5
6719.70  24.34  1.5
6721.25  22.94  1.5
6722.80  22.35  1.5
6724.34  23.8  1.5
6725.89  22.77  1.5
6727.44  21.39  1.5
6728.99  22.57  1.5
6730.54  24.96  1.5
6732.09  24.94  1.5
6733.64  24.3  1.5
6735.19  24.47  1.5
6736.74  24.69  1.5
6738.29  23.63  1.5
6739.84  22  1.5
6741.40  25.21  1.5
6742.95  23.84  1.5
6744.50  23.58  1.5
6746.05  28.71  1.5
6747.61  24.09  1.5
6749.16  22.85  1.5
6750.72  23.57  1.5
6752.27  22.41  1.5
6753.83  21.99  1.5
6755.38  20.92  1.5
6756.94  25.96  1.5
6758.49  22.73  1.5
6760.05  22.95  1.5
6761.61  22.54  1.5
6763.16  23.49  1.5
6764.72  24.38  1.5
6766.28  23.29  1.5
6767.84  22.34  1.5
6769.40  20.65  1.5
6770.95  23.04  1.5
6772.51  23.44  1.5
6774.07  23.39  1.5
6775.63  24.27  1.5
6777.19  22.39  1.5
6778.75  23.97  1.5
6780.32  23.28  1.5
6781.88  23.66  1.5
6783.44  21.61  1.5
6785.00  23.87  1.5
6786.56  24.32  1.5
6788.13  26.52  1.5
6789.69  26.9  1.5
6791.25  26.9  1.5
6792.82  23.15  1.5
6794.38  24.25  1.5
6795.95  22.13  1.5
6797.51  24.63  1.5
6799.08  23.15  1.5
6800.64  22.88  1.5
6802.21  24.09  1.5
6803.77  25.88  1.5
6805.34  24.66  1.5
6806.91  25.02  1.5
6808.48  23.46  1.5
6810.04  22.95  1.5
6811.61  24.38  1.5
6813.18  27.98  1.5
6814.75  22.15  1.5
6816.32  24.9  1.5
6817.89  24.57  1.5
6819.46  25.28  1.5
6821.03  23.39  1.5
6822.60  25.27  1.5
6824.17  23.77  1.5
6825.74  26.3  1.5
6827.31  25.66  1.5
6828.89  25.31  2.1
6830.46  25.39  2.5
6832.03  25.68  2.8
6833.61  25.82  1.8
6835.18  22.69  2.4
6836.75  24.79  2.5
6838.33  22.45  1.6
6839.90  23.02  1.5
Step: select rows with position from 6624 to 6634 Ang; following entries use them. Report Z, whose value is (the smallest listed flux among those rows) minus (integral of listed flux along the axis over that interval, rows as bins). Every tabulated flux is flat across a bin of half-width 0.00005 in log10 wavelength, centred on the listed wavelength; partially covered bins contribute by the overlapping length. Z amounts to -173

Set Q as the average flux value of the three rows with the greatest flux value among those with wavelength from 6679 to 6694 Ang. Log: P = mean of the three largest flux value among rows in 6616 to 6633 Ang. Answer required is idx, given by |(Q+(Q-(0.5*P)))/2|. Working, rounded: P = 20.9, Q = 25.5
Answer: 20.3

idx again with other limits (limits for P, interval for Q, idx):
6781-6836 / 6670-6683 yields 18.2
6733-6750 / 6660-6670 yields 17.0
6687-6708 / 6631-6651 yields 18.8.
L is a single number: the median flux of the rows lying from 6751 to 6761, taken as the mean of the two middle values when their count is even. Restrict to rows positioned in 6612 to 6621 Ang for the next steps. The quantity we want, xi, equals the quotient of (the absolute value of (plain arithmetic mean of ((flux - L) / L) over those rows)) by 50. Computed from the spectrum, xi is 0.0009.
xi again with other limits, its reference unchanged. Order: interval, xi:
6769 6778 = 0.0003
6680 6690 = 0.0015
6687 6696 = 0.0016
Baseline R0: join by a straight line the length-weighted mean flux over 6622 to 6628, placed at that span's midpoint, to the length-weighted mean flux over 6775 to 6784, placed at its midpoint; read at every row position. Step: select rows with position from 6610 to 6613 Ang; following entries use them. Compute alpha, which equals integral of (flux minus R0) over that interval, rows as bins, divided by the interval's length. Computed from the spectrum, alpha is 8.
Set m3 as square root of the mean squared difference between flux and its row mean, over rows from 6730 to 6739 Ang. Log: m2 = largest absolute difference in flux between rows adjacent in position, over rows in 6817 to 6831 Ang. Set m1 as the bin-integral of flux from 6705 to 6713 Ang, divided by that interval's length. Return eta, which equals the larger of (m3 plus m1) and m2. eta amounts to 24.8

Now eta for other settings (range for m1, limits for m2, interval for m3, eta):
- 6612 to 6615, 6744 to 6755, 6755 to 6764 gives 24.2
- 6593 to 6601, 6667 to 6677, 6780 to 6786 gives 25.1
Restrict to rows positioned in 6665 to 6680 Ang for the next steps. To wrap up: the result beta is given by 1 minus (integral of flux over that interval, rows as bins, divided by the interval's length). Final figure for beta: -22.0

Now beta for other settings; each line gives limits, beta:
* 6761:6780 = -22.1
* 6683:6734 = -22.9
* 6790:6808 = -23.3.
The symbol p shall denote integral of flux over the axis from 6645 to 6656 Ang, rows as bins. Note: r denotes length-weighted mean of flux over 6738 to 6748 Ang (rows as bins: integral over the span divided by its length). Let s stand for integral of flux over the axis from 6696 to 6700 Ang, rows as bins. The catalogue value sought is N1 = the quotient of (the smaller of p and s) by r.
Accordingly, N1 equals 3.9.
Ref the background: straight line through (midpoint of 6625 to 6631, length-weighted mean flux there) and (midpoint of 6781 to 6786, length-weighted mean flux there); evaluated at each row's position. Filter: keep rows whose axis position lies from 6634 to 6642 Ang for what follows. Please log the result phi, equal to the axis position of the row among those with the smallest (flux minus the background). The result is 6635.14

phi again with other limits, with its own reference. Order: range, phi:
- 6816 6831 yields 6821.03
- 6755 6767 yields 6755.38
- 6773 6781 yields 6777.19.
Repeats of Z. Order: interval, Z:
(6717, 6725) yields -165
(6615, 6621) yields -103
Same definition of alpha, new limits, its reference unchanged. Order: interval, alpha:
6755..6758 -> 2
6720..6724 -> 2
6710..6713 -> 6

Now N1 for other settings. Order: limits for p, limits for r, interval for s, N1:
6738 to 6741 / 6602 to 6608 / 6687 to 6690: 2.9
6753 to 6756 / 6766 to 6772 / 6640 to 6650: 2.9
